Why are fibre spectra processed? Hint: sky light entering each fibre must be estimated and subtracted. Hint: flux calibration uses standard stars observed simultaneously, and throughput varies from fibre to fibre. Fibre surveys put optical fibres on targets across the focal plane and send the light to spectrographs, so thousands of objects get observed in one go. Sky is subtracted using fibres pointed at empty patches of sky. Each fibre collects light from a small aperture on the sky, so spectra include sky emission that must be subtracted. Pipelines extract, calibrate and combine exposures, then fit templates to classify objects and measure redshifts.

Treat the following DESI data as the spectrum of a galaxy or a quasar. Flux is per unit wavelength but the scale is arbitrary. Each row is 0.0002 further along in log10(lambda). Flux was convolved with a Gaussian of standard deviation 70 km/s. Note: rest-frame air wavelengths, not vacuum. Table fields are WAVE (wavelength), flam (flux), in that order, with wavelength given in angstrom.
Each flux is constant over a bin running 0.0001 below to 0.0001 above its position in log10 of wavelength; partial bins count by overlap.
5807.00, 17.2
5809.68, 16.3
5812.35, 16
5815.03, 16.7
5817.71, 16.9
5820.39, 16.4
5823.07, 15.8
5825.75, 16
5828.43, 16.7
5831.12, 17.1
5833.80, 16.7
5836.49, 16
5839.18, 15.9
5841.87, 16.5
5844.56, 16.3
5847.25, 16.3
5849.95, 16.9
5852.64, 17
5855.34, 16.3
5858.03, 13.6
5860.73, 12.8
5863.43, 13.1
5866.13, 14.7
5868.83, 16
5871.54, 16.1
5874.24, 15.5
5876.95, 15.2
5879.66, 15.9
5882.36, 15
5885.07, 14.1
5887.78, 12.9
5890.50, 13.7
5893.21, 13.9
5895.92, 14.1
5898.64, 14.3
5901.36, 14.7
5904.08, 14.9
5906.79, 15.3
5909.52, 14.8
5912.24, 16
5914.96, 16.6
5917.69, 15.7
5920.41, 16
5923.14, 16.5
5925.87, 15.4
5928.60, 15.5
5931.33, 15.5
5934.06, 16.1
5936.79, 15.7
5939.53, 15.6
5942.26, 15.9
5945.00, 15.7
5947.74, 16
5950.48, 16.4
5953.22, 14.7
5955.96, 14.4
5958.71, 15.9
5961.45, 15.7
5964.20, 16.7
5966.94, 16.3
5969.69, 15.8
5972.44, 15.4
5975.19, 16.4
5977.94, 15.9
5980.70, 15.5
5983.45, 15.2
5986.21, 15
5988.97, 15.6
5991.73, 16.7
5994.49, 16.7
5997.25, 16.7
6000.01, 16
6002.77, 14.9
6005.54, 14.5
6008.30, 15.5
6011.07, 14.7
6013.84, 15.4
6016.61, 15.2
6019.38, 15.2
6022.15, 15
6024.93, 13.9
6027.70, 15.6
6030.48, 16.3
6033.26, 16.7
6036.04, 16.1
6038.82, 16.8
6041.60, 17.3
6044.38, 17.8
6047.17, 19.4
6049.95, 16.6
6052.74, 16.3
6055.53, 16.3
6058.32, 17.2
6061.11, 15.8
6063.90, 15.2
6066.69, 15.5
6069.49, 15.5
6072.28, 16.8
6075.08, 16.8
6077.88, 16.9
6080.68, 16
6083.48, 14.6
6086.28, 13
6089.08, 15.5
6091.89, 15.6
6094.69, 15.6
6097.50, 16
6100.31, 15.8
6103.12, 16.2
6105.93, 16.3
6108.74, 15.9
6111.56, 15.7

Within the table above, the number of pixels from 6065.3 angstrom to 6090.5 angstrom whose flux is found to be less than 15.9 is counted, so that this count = 5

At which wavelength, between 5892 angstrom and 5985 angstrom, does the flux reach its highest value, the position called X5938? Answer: 5964.20 angstrom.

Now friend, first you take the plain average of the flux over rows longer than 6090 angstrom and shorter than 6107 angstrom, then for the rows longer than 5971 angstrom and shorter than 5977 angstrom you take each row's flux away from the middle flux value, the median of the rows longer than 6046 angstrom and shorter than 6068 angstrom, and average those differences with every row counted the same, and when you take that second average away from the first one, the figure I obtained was 15.5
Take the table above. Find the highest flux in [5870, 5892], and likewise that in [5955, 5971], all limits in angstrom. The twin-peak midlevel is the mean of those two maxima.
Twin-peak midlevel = 16.4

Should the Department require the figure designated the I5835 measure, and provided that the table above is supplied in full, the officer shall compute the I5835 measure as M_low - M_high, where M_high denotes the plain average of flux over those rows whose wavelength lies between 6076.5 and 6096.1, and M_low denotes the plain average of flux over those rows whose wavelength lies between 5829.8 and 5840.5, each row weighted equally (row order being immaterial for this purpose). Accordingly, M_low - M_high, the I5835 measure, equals 1.1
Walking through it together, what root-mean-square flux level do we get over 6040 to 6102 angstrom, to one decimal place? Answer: 16.2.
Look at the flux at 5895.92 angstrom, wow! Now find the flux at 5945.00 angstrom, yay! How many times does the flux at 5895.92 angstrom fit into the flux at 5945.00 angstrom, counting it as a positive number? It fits 1.11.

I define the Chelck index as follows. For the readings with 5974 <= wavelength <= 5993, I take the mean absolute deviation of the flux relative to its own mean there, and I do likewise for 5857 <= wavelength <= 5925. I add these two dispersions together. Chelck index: 1.4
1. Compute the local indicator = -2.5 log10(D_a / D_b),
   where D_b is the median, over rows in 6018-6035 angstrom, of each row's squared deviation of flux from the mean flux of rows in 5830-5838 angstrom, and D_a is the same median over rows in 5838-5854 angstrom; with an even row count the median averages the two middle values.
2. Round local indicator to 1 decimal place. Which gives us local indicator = 3.0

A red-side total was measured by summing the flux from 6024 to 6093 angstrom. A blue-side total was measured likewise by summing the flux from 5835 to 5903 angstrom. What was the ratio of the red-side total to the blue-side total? 1.07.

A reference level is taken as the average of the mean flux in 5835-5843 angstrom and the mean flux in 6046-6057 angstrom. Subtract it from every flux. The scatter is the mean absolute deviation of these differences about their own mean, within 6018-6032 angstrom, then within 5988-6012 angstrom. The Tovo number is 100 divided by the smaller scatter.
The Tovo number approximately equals 167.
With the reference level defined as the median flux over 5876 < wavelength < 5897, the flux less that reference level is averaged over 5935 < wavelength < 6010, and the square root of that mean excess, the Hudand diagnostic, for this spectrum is 1.28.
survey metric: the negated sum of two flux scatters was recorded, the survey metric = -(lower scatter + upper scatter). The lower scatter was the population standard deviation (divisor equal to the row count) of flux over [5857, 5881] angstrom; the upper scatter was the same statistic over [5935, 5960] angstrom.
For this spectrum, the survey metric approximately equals -1.82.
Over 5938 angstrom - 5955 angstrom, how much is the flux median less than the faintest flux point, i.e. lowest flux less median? -1.1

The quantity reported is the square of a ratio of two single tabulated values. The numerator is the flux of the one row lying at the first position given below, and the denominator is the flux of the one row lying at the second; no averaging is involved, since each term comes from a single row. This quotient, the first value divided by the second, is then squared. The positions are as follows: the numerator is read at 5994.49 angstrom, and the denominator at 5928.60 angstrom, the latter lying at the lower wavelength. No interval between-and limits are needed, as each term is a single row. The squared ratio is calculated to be 1.16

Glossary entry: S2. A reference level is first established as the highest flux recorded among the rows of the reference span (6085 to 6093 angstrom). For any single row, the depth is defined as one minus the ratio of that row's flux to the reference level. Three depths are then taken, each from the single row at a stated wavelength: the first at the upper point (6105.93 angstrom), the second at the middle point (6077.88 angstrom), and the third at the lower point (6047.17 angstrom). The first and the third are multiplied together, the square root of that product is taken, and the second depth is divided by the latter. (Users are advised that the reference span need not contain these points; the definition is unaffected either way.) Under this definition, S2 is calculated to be -0.8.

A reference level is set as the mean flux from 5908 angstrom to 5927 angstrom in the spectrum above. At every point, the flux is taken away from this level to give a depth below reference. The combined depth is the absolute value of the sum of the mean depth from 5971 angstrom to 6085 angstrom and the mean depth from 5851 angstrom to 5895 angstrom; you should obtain 1.0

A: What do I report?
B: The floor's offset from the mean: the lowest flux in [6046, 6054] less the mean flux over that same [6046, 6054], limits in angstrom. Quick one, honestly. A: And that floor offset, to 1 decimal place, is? -1.1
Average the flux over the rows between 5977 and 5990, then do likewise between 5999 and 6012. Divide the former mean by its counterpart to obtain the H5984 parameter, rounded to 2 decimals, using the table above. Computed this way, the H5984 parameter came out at 1.02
